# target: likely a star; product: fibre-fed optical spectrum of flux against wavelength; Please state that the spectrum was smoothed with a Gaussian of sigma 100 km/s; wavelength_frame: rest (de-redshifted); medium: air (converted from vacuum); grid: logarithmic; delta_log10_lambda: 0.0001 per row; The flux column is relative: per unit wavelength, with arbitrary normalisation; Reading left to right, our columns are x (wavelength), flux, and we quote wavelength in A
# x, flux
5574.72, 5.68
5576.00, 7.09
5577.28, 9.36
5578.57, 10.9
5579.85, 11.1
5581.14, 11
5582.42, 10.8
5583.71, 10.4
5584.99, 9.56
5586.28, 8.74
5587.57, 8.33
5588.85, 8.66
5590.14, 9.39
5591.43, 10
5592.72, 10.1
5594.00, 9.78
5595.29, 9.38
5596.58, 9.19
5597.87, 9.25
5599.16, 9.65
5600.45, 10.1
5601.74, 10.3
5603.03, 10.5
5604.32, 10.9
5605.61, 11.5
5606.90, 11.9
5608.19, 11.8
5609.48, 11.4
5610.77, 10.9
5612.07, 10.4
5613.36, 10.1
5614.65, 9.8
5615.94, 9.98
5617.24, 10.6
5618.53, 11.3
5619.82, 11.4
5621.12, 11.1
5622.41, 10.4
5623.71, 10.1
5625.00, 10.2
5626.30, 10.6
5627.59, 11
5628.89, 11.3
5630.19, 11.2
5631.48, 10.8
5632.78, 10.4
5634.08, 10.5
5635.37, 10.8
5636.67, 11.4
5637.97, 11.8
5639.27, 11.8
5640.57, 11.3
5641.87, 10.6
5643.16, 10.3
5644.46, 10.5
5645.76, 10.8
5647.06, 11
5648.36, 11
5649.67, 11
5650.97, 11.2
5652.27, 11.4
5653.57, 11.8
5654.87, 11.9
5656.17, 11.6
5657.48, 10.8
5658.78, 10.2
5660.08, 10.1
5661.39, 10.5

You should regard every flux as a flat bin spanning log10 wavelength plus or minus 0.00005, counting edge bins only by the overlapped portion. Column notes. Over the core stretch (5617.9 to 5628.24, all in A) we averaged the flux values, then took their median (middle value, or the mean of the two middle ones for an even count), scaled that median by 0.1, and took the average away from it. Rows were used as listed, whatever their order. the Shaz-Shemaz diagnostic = -9.7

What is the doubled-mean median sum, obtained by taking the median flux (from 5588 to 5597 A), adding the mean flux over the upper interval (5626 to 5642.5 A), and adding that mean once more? 31.5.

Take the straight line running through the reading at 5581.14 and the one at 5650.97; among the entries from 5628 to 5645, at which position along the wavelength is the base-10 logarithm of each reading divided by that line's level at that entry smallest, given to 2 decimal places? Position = 5643.16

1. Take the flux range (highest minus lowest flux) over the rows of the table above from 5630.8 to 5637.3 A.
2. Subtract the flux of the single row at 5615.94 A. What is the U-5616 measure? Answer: -9.0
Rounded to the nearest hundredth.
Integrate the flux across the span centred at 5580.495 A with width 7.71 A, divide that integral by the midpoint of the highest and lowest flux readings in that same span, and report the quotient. 7.98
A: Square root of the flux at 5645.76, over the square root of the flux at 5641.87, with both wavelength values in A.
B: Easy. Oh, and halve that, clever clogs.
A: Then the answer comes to 0.505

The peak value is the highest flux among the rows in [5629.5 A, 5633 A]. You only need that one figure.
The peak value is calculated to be 11.2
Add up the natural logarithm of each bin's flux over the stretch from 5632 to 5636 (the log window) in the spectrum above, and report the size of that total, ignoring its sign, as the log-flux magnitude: 7.1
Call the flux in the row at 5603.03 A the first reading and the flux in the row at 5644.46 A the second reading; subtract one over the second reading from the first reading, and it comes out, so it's 10.4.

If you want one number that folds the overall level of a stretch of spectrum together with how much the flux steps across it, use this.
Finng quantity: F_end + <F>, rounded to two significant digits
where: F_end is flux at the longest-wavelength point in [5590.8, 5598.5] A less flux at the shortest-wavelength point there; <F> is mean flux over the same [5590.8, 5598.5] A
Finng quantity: 8.9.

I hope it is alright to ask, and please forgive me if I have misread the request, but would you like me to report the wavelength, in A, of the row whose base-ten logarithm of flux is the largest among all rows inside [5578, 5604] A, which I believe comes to 5579.85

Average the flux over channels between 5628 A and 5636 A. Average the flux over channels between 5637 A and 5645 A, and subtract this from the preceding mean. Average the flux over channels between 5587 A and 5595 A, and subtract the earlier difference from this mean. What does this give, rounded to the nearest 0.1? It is 9.6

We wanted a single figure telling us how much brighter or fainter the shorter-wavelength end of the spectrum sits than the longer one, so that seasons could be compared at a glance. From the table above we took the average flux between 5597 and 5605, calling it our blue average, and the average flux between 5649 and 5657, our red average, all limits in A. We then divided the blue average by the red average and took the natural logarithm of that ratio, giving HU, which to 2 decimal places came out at -0.13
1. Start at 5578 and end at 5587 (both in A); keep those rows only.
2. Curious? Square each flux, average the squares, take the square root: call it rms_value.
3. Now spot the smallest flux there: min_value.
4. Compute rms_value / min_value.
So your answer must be 1.19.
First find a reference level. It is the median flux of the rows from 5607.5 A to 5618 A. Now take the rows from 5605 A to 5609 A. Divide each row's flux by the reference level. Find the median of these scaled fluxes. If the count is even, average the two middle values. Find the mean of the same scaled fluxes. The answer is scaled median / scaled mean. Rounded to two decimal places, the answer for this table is 1.01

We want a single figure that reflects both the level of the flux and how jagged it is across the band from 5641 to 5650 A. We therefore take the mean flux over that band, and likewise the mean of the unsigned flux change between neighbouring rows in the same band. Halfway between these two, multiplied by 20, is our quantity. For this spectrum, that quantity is 109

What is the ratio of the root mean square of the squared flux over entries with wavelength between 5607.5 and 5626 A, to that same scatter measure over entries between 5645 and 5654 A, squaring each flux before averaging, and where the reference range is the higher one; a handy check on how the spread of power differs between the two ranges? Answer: 0.920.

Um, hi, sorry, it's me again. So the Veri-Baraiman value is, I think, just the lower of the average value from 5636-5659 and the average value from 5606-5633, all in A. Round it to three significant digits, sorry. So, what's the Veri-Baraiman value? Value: 10.8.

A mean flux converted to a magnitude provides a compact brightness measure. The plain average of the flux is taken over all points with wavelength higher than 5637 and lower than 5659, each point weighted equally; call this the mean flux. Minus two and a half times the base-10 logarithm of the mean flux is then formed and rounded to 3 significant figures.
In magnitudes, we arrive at -2.62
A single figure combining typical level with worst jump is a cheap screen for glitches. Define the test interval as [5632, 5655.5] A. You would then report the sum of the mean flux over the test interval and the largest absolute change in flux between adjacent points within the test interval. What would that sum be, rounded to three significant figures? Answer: 11.8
